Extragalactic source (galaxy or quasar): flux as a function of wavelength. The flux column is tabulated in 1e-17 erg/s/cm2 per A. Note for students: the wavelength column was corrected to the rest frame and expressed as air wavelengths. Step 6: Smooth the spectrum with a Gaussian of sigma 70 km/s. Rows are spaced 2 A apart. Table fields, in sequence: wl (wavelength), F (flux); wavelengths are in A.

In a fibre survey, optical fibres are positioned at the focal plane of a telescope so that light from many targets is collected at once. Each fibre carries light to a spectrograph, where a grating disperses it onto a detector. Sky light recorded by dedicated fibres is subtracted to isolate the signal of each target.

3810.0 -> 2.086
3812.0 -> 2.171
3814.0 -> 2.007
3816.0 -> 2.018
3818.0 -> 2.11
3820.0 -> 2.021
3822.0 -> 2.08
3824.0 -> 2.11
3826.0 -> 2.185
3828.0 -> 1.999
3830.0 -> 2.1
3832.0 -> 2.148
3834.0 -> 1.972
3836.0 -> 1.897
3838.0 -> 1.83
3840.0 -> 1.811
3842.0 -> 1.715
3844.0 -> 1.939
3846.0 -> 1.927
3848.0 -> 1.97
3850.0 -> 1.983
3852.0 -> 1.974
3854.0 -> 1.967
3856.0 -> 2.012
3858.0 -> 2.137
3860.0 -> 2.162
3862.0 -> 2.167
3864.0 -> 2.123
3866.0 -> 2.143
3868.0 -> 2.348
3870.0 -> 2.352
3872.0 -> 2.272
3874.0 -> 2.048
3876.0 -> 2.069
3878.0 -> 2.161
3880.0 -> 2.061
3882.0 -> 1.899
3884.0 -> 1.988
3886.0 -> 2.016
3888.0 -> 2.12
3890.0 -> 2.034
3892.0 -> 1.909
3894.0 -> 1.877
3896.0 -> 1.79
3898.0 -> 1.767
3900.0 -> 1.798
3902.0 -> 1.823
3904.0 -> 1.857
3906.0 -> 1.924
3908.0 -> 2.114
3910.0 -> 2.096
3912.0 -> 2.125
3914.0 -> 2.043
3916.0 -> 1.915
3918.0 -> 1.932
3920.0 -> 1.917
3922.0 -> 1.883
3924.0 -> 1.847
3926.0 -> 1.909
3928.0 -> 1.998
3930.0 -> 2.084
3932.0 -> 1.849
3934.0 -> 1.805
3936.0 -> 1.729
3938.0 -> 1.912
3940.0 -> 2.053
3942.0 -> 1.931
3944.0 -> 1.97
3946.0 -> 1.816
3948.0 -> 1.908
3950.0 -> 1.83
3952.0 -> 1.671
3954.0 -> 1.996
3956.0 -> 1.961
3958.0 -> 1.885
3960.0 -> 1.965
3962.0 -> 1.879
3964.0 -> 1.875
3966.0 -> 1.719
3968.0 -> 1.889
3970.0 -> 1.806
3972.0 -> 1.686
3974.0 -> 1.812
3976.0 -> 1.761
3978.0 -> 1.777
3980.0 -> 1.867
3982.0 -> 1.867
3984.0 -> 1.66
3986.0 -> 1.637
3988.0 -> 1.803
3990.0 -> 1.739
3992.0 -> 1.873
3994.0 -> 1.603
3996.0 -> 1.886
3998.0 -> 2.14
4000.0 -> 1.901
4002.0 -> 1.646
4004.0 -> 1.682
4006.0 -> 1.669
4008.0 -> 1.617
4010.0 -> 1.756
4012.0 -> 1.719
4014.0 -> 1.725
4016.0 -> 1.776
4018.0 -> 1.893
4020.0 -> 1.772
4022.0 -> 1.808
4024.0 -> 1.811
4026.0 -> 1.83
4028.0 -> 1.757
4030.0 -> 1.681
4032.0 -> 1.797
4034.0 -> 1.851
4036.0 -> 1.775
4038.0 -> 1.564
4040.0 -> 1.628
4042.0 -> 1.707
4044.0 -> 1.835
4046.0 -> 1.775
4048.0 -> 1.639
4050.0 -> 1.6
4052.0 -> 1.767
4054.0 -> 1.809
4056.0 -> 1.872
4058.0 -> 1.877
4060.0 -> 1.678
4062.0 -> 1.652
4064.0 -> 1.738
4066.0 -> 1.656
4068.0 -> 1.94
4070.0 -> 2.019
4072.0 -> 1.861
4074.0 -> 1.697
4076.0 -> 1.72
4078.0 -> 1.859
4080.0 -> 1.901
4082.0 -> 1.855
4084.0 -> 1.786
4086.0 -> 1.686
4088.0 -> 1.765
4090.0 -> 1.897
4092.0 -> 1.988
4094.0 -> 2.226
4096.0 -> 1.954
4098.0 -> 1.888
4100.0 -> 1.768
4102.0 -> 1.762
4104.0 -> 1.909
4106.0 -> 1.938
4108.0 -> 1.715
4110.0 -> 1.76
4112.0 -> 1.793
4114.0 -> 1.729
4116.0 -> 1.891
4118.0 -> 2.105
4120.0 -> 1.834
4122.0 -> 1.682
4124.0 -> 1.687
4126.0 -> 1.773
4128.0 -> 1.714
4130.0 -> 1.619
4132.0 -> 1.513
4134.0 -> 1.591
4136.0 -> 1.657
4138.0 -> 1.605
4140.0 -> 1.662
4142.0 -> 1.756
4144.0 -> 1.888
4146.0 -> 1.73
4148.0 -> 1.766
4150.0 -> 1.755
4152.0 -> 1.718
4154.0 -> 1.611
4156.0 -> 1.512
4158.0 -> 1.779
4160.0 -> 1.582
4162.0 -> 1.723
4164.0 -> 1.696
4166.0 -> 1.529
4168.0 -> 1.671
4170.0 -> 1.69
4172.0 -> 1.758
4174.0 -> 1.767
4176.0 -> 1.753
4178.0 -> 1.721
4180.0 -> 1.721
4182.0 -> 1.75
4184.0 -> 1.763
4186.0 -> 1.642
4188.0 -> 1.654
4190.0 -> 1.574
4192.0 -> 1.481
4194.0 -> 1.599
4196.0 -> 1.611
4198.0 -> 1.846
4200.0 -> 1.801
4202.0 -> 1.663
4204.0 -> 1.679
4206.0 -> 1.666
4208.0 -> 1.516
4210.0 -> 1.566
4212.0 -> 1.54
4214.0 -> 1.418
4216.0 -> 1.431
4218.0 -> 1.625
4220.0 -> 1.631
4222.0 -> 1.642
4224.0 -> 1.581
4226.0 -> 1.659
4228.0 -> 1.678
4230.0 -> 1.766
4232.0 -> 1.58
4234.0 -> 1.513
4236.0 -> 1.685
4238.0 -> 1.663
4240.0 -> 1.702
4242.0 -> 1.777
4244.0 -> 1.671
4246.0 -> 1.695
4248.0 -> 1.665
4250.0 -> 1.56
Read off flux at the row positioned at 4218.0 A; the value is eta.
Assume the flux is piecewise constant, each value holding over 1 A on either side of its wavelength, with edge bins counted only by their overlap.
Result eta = 1.625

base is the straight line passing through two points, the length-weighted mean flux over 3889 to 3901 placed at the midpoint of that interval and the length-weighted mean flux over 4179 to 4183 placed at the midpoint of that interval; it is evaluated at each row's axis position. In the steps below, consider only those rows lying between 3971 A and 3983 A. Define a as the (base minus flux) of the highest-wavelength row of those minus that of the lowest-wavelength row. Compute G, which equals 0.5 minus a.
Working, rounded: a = -0.19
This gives 0.69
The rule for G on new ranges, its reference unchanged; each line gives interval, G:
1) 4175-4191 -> 0.33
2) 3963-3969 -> 0.52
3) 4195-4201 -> 0.69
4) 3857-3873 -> 0.64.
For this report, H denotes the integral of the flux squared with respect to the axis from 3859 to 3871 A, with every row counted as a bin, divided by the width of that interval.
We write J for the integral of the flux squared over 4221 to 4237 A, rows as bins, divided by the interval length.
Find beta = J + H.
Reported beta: 7.6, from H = 4.9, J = 2.7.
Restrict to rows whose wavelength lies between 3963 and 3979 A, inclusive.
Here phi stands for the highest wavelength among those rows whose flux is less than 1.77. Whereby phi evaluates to 3976.0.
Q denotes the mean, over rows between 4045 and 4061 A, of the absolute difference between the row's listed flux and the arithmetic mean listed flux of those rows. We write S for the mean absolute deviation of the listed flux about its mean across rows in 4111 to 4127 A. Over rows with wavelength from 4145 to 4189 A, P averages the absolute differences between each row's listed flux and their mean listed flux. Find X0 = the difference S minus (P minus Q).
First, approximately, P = 0.061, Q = 0.085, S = 0.10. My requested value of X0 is 0.123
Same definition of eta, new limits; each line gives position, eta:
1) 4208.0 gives 1.516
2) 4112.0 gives 1.793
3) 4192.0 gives 1.481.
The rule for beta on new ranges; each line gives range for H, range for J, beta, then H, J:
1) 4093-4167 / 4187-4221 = 5.7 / 3.1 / 2.6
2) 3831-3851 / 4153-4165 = 6.4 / 3.7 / 2.7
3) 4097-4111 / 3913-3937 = 7.0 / 3.3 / 3.7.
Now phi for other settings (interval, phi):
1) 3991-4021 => 4014.0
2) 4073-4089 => 4088.0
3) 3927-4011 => 4010.0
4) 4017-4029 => 4028.0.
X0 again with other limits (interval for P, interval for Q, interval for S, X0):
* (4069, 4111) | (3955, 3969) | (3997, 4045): 0.036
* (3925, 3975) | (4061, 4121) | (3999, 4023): 0.092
